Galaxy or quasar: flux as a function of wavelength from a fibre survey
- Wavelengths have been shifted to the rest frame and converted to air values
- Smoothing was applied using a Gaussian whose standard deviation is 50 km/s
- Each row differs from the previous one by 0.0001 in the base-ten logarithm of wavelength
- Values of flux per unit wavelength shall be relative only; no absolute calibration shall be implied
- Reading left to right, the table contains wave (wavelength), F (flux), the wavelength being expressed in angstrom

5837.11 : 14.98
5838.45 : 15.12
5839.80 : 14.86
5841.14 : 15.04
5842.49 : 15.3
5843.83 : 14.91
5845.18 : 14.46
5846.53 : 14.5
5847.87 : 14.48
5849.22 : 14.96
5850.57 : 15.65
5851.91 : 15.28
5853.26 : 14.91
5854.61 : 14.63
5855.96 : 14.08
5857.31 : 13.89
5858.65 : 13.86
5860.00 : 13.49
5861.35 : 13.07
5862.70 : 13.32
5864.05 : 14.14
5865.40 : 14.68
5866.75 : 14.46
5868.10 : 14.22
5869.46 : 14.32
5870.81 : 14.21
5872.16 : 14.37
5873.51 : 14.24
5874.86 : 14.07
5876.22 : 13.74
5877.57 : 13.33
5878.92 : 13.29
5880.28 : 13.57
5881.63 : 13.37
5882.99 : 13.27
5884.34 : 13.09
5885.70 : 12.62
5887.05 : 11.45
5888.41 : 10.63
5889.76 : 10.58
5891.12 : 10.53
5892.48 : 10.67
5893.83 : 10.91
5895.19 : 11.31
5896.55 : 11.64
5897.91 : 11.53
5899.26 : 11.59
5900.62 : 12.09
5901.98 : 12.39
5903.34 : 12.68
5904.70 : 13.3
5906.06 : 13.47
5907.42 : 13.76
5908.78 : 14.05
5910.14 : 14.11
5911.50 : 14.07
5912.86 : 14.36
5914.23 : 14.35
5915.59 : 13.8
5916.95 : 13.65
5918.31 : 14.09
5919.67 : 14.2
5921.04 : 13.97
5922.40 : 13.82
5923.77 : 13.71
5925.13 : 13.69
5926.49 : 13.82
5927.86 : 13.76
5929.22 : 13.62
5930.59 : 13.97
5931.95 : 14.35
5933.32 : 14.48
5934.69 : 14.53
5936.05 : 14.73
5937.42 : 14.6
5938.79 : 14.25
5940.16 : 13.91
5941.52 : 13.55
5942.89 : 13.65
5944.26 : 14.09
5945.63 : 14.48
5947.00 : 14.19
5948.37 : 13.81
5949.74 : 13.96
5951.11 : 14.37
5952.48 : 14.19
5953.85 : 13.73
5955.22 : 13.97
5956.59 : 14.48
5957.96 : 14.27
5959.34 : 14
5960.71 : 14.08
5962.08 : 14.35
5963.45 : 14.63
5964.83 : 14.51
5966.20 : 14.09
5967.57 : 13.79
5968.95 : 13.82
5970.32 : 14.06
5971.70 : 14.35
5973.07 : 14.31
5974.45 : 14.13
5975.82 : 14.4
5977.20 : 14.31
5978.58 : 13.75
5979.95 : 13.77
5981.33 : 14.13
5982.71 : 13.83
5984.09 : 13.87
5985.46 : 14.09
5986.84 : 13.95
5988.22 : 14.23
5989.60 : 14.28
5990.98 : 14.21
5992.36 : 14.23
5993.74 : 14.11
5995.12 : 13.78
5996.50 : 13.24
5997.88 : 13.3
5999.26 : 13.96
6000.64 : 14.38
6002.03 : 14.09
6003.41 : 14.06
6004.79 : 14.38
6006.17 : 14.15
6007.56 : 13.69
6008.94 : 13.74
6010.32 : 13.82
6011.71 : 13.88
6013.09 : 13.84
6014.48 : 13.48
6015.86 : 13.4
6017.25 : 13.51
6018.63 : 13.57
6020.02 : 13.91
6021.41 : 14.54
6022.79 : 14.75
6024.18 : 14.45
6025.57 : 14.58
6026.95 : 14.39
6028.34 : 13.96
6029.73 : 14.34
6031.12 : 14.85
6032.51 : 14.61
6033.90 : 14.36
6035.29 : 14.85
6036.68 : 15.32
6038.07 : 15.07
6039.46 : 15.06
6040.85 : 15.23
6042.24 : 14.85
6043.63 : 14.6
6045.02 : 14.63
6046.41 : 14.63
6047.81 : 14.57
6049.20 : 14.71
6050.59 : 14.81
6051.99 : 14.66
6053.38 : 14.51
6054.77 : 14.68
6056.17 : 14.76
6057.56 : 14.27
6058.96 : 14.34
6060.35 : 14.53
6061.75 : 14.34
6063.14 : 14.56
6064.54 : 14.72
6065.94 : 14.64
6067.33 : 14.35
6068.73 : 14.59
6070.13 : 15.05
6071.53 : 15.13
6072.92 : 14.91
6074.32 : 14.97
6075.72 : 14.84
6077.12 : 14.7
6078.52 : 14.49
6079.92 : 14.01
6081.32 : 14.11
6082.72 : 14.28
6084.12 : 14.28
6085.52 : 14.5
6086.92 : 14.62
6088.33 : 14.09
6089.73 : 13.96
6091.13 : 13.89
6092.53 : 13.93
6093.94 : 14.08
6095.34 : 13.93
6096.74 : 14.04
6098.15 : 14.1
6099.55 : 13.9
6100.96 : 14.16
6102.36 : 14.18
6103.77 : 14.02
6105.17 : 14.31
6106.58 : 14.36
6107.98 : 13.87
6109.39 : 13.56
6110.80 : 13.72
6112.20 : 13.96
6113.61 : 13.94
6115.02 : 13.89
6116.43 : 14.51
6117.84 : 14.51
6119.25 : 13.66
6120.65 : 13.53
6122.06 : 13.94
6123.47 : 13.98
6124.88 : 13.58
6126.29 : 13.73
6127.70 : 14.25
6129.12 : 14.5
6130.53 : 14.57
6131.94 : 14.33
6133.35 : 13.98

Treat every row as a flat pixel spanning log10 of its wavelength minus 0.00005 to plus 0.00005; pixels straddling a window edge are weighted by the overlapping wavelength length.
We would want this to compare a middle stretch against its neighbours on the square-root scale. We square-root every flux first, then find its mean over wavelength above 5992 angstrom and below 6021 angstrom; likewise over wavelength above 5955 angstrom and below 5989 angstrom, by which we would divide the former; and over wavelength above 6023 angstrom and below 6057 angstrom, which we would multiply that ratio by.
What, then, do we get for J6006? 3.79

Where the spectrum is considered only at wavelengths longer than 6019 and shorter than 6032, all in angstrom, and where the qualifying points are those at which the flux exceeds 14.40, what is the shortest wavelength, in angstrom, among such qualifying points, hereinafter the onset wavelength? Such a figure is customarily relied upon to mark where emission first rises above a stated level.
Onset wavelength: 6021.41 angstrom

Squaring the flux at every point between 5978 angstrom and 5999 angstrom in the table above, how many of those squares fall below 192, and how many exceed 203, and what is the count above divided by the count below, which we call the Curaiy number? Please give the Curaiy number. 0.17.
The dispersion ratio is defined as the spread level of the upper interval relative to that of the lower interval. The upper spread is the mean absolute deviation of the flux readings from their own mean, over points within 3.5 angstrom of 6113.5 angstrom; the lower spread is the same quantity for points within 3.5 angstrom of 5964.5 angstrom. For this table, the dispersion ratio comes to 0.76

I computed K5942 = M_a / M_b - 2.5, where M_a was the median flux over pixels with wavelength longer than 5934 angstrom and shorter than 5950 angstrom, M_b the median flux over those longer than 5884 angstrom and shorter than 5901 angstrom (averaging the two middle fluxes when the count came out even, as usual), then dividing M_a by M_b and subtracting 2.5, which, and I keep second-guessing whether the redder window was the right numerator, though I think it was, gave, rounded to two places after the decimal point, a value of -1.27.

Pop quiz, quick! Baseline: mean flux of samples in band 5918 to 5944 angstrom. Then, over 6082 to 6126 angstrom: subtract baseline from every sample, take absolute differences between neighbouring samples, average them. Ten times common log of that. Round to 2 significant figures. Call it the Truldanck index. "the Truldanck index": -6.8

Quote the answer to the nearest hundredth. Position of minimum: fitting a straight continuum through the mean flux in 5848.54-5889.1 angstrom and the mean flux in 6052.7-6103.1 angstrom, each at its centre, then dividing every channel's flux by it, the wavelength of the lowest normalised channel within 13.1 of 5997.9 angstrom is 5996.50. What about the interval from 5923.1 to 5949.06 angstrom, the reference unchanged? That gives 5941.52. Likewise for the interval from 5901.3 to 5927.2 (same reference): 5901.98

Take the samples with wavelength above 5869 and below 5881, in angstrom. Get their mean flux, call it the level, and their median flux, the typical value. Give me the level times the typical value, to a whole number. 196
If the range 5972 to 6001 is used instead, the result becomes 198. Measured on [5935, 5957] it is 200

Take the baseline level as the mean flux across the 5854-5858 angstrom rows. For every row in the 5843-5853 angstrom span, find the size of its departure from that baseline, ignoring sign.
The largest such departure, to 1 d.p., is 1.4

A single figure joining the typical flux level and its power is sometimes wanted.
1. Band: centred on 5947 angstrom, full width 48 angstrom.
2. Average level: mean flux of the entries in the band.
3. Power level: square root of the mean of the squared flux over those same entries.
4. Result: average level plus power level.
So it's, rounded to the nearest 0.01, 28.20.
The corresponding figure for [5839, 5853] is 29.89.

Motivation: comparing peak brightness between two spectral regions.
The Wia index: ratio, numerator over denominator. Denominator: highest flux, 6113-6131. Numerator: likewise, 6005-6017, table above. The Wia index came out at 0.97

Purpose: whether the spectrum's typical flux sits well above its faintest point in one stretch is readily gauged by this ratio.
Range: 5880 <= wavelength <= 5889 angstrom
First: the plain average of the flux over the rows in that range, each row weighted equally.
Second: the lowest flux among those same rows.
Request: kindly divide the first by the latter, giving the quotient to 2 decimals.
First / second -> 1.18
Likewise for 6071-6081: 1.05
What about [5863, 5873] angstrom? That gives 1.01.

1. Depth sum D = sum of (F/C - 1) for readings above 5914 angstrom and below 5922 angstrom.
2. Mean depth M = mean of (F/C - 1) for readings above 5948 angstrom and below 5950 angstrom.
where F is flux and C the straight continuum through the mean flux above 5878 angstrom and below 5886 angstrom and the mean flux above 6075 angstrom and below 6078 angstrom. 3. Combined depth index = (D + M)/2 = 0.12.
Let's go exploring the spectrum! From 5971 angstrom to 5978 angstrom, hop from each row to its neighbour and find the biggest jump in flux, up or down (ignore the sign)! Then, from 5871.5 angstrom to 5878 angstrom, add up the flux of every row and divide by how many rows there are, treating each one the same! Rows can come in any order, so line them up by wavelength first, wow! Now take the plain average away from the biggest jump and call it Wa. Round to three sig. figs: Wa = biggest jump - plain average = -13.7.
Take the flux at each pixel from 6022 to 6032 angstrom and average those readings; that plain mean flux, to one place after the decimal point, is 14.5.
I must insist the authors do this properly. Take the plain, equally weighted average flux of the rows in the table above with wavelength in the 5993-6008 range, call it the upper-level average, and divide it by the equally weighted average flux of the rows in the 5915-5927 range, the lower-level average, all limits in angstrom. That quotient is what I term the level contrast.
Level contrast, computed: 1.00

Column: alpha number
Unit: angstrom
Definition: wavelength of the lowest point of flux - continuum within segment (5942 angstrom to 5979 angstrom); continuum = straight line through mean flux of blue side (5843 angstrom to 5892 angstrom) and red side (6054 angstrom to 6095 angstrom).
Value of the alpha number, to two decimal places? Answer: 5978.58 angstrom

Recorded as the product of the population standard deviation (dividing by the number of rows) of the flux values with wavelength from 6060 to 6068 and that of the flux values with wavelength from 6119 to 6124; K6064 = 0.03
